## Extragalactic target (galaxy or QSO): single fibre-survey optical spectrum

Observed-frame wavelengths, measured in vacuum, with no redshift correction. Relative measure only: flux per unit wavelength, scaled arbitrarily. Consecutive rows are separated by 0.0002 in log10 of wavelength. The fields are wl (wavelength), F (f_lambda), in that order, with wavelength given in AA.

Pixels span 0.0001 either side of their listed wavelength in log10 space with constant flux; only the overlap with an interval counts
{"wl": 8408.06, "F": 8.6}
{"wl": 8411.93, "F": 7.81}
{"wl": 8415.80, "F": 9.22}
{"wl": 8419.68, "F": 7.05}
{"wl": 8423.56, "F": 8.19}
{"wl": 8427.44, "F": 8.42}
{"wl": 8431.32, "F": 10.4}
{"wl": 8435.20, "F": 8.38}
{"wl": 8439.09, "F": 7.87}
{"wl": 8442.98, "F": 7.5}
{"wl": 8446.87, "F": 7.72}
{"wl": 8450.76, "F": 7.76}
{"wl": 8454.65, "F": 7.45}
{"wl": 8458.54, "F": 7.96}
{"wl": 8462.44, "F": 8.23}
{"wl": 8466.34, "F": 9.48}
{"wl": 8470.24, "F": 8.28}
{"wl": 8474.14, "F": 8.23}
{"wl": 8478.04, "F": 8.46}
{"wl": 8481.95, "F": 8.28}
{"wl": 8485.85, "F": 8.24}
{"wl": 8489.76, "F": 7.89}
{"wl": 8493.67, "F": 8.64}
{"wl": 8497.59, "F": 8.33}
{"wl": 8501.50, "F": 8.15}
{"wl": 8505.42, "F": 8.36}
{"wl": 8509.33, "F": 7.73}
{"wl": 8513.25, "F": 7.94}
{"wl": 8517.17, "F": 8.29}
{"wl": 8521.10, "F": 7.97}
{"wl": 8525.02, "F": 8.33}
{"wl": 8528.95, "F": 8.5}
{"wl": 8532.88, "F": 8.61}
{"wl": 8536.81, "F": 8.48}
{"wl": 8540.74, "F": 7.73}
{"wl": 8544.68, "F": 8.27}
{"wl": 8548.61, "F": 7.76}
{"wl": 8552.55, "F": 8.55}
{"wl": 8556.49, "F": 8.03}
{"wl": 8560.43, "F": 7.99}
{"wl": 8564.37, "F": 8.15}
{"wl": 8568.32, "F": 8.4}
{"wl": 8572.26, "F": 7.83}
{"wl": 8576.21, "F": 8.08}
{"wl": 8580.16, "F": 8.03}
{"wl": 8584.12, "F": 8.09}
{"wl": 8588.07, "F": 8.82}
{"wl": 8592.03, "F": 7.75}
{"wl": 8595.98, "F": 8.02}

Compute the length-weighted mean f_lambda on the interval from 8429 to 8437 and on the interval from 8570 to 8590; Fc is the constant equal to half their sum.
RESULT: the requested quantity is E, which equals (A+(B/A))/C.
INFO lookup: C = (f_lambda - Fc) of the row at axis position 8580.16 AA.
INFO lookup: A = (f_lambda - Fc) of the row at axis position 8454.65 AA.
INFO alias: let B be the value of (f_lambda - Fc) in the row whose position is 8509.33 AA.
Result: 0.7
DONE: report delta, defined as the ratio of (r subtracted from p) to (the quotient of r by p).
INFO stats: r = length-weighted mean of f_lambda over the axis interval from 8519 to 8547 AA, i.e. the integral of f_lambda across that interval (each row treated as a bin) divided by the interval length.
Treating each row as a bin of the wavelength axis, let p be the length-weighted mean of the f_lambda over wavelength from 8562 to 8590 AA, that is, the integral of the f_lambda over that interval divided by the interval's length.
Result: -0.1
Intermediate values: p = 8.20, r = 8.26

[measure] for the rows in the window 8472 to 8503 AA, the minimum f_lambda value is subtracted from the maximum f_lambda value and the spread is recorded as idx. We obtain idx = 0.75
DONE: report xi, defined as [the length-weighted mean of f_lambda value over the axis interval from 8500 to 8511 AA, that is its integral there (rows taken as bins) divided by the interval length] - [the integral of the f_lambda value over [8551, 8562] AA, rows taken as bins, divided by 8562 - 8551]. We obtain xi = -0.1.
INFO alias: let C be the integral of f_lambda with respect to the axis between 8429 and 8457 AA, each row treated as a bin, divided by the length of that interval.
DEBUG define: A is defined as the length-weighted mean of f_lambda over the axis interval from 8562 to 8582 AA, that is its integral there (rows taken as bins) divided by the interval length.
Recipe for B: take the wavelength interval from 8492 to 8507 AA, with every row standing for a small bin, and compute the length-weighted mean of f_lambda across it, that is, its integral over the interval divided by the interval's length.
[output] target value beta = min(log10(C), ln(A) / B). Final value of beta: 0.250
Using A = 8.10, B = 8.36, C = 8.16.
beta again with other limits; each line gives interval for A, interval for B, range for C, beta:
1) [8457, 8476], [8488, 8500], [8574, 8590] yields 0.257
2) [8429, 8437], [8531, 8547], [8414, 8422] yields 0.271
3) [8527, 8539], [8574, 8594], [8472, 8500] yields 0.263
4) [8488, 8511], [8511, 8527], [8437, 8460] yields 0.259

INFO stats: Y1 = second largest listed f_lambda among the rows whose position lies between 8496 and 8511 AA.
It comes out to 8.33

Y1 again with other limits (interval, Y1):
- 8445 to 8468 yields 8.23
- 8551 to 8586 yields 8.4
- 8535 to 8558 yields 8.48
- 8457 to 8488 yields 8.46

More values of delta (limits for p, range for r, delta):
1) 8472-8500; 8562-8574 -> 0.2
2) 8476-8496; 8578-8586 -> 0.3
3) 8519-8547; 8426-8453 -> 0.0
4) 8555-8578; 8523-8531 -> -0.3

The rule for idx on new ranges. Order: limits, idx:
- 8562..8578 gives 0.57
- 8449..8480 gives 2.03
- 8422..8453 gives 2.90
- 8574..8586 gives 0.06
